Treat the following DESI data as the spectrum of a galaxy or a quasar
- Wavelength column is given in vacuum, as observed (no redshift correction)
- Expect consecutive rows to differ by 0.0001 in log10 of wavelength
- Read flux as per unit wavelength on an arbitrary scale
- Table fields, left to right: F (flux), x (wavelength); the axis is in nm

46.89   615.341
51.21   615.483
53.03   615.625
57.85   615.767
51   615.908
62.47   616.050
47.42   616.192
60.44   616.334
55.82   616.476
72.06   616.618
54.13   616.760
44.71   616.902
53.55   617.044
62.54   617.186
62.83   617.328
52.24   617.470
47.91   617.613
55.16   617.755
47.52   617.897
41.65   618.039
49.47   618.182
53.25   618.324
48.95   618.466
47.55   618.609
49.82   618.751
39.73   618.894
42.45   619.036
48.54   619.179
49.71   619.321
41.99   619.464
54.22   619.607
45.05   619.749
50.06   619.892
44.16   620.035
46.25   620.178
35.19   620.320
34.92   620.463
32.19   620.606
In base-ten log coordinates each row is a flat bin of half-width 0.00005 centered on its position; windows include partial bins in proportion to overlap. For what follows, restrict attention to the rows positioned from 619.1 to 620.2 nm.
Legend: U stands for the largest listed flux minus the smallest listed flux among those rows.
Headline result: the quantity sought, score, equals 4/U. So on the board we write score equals 0.33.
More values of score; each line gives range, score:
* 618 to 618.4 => 0.34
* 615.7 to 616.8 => 0.16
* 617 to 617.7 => 0.27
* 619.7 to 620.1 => 0.68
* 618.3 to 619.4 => 0.30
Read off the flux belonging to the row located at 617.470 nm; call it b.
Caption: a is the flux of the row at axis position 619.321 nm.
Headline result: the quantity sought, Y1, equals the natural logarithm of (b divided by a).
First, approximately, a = 49.71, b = 52.24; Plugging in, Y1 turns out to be 0.05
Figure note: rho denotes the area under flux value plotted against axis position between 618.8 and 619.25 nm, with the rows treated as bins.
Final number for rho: 20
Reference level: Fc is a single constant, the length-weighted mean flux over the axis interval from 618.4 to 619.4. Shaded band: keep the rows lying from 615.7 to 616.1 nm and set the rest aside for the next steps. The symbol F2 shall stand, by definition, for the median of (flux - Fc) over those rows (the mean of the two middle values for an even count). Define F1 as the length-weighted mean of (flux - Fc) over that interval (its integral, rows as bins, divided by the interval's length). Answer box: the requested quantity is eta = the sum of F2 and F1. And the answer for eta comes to 21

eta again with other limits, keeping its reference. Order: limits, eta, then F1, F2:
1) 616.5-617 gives 18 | 10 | 8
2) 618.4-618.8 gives 4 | 2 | 2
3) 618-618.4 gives 5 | 2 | 3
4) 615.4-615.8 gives 13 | 7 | 6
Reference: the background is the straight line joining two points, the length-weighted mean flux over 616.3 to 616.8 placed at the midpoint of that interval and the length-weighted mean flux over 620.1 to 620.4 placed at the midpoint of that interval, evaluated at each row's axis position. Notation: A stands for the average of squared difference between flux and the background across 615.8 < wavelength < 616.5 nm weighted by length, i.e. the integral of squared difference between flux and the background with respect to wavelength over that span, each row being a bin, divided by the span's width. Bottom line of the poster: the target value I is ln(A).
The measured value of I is 4.5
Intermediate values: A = 94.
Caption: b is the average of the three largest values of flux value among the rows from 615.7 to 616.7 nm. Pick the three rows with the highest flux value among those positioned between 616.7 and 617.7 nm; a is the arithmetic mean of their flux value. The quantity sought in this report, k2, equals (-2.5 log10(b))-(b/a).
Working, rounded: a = 59.8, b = 65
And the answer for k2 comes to -5.6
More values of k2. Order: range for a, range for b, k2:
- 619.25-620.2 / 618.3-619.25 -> -5.2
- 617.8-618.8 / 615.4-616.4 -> -5.6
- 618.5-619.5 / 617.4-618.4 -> -5.4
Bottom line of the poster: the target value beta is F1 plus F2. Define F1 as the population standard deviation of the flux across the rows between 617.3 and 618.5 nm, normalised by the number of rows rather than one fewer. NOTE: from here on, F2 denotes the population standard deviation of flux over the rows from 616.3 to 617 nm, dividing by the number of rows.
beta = 14.5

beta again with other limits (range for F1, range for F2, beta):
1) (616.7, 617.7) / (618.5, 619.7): 10.9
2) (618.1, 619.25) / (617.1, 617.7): 10.5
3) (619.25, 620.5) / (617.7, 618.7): 10.2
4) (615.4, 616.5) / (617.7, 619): 9.5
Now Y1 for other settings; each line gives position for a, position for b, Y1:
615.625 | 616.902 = -0.17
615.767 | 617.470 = -0.10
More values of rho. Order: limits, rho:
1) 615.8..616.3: 27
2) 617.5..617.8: 15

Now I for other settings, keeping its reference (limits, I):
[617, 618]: 3.4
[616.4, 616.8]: 4.2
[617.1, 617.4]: 3.4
